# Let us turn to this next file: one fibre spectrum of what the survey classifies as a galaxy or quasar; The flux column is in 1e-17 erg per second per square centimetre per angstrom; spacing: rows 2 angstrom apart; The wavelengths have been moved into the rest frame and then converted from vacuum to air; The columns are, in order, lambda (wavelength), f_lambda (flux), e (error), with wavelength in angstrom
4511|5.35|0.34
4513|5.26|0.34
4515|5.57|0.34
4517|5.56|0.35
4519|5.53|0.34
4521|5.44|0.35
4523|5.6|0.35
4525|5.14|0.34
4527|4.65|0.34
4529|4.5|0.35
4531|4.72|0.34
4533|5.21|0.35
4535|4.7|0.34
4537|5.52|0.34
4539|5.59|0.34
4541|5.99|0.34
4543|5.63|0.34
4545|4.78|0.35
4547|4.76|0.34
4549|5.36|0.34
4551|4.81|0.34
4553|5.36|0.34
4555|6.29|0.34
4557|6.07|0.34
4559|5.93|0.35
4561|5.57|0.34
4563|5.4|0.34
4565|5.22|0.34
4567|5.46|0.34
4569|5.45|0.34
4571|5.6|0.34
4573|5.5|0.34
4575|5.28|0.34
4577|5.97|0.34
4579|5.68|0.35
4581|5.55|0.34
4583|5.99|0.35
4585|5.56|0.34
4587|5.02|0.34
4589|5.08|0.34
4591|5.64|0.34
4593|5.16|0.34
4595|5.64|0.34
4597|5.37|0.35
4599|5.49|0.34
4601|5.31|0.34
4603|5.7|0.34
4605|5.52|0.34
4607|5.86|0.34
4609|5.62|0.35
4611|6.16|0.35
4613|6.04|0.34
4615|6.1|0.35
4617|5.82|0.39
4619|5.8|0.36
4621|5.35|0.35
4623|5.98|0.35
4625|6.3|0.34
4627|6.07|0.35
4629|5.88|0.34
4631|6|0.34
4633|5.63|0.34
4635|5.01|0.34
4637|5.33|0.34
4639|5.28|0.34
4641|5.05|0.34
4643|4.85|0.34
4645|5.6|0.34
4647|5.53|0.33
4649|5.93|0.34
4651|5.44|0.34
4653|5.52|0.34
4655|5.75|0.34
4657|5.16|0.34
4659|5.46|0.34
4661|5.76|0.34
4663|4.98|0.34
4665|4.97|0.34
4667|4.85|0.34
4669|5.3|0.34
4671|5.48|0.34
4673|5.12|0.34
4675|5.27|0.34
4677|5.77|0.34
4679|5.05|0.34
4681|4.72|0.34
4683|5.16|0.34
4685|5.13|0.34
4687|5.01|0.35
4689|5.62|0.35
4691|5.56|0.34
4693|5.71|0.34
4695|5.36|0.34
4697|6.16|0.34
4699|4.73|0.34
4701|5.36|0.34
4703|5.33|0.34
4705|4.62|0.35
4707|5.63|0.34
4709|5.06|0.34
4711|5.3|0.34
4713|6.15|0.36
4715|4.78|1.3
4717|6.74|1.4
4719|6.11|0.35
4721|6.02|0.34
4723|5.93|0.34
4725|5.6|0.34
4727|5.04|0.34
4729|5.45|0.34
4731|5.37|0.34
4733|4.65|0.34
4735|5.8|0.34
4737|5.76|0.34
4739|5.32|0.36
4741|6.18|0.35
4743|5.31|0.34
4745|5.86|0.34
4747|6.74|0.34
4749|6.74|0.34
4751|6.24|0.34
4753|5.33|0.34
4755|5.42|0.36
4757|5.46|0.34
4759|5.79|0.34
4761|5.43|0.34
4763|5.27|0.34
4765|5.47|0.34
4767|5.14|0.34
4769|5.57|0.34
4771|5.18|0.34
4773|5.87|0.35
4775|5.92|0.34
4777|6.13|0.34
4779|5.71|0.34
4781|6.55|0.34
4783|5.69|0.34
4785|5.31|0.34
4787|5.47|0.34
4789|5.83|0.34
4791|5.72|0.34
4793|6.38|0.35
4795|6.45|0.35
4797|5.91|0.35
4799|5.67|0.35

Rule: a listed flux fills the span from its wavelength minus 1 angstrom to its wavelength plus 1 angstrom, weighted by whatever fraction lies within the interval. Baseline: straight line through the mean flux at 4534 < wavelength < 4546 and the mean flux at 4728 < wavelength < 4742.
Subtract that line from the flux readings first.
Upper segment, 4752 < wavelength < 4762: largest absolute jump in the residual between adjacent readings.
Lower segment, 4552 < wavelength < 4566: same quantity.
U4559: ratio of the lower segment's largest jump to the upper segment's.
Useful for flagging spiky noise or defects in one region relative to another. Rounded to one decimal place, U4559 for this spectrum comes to 2.6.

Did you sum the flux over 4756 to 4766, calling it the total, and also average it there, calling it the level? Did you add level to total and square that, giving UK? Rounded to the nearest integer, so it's 1083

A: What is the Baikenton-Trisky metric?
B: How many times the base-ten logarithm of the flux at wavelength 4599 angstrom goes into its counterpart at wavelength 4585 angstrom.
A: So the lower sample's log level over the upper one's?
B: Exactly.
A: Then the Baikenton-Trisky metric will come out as 1.01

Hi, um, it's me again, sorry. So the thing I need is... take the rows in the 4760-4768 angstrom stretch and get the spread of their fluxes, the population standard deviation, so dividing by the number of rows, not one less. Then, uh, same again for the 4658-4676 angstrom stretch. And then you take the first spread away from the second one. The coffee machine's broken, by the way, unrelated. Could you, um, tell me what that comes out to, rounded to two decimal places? 0.14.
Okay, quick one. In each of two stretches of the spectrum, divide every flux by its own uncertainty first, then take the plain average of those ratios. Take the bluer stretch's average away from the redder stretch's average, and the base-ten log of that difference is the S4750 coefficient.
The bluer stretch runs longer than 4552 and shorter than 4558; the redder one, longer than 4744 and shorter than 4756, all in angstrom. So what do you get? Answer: -0.5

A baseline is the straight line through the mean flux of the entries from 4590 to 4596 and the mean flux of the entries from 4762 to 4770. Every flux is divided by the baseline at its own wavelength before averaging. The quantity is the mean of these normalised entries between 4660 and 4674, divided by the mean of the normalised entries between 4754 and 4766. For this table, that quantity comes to 0.94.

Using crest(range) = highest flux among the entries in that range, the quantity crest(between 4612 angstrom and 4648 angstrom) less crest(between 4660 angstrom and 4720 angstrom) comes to -0.44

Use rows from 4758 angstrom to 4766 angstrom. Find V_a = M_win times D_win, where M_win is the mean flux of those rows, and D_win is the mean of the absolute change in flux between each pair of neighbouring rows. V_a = 1.3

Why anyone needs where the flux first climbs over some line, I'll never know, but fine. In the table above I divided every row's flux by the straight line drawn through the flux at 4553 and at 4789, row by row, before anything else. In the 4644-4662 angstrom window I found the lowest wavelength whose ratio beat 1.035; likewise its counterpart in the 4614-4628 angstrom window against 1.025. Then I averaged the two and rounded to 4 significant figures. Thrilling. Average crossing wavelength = 4632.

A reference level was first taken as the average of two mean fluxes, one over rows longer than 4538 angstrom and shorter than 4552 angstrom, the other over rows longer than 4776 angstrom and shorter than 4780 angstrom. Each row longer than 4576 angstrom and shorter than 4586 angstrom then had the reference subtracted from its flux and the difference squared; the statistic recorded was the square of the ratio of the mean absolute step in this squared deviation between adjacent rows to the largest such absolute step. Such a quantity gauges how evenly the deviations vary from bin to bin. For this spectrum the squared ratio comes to 0.5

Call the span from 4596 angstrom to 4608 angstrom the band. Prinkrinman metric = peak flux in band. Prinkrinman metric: 5.86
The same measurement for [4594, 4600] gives 5.64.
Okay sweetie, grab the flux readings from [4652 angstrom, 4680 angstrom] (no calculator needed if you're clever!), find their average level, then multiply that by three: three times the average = 16.0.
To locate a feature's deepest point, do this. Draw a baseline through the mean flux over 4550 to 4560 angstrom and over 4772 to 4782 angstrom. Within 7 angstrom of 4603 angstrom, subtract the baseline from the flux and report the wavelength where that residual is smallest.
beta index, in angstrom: 4601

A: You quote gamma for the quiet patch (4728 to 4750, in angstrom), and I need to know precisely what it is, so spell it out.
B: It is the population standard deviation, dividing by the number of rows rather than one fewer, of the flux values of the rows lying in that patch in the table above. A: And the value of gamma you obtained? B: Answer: 0.60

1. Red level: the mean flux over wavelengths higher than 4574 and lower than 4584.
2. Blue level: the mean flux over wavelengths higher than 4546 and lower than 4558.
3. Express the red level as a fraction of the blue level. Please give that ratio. 1.05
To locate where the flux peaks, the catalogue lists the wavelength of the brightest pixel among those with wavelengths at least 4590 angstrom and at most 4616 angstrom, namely 4611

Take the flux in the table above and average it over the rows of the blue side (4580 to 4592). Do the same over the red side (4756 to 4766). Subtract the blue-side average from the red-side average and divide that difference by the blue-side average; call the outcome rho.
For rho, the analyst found 0.00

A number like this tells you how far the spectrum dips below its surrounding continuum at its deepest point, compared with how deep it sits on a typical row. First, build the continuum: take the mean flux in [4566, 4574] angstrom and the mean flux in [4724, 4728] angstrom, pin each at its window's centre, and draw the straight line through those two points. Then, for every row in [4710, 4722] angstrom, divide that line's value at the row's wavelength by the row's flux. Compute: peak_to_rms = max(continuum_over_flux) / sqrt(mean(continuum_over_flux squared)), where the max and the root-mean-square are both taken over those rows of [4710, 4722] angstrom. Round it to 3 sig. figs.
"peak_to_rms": 1.20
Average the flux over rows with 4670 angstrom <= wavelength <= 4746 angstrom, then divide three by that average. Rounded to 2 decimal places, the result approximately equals 0.55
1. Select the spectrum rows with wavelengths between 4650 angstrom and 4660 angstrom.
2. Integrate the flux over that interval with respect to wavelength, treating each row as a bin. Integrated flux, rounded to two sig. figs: 55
